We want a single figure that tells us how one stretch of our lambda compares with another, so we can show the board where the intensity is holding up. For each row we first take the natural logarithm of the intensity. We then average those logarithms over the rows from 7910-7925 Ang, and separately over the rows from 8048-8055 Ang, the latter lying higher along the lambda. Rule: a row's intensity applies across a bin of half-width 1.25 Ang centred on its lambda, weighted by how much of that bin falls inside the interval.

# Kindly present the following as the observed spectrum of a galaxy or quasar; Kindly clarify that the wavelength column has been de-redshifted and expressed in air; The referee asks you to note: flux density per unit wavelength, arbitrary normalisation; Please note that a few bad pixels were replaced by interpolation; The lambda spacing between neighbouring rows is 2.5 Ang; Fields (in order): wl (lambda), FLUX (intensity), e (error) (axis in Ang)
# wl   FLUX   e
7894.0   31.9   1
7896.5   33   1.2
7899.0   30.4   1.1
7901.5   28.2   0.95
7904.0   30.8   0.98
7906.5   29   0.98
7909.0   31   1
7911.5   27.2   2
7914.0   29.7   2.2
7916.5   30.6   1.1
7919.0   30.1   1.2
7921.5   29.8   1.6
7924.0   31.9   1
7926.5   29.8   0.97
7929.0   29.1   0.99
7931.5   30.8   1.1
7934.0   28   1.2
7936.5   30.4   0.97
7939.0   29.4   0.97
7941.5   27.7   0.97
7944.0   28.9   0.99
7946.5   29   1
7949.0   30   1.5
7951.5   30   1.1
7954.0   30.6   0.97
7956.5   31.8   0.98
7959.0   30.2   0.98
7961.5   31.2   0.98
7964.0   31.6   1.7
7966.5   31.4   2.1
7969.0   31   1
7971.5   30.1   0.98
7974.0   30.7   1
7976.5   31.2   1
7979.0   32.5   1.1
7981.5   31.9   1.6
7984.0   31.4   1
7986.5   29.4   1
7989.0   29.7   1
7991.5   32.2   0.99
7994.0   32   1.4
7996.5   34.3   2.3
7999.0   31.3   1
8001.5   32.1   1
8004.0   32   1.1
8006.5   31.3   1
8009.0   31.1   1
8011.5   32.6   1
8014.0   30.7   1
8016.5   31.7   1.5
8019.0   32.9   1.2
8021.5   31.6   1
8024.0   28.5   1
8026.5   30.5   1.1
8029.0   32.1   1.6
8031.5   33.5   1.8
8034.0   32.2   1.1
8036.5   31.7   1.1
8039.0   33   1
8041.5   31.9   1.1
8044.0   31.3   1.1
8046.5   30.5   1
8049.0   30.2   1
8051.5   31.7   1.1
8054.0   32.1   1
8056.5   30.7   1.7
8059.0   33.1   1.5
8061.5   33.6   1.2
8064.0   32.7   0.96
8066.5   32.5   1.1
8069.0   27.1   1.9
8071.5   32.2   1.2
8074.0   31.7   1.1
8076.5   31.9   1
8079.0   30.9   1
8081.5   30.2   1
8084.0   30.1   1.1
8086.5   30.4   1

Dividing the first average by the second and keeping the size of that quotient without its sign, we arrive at 0.986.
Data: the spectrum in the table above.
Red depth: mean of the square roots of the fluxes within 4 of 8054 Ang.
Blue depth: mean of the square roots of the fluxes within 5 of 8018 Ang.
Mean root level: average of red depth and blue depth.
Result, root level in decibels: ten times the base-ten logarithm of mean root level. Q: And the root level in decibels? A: 7.50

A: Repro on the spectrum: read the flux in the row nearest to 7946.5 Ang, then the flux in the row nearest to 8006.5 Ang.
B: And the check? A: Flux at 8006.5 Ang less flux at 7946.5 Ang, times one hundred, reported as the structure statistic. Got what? 230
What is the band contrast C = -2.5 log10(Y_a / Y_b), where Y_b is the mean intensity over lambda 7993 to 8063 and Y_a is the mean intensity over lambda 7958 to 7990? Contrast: 0.029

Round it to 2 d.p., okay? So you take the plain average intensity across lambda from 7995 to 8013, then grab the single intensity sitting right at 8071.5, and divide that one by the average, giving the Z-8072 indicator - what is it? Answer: 1.00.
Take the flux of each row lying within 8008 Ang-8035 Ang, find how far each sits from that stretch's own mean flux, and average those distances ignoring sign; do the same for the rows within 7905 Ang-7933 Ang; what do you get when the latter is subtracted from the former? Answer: 0.1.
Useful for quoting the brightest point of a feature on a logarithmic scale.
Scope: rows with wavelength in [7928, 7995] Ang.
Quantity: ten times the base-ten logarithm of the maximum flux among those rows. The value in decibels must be 15.1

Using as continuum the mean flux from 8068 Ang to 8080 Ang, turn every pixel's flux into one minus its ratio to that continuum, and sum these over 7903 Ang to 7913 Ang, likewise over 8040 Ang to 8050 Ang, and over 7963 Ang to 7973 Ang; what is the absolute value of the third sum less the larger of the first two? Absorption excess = 0.20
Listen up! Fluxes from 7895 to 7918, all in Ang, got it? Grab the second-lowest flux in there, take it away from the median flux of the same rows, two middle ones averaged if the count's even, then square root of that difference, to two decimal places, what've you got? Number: 1.48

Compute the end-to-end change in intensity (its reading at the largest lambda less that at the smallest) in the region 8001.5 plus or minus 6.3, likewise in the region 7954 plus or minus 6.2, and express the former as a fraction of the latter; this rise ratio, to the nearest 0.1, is -15.0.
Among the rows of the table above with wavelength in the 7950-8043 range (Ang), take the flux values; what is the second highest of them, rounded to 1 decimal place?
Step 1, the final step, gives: 33.5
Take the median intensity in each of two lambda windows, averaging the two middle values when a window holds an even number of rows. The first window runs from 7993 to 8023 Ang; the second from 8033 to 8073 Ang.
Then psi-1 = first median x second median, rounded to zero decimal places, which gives 1019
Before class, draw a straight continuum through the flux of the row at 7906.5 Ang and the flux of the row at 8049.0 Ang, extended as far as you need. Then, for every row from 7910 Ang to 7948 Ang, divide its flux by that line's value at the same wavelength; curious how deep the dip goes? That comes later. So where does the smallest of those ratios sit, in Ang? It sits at 7911.5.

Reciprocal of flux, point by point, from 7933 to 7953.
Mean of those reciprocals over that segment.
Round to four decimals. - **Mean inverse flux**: 0.0343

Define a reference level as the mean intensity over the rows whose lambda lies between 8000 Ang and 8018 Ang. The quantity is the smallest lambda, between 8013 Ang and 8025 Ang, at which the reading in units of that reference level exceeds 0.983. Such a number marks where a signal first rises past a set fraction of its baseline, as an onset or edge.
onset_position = 8016.5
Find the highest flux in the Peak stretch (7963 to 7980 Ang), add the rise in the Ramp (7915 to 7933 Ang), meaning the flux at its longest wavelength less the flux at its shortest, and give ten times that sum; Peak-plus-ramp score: 327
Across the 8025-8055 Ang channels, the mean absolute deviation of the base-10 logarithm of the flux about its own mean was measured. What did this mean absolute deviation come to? 0.0102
